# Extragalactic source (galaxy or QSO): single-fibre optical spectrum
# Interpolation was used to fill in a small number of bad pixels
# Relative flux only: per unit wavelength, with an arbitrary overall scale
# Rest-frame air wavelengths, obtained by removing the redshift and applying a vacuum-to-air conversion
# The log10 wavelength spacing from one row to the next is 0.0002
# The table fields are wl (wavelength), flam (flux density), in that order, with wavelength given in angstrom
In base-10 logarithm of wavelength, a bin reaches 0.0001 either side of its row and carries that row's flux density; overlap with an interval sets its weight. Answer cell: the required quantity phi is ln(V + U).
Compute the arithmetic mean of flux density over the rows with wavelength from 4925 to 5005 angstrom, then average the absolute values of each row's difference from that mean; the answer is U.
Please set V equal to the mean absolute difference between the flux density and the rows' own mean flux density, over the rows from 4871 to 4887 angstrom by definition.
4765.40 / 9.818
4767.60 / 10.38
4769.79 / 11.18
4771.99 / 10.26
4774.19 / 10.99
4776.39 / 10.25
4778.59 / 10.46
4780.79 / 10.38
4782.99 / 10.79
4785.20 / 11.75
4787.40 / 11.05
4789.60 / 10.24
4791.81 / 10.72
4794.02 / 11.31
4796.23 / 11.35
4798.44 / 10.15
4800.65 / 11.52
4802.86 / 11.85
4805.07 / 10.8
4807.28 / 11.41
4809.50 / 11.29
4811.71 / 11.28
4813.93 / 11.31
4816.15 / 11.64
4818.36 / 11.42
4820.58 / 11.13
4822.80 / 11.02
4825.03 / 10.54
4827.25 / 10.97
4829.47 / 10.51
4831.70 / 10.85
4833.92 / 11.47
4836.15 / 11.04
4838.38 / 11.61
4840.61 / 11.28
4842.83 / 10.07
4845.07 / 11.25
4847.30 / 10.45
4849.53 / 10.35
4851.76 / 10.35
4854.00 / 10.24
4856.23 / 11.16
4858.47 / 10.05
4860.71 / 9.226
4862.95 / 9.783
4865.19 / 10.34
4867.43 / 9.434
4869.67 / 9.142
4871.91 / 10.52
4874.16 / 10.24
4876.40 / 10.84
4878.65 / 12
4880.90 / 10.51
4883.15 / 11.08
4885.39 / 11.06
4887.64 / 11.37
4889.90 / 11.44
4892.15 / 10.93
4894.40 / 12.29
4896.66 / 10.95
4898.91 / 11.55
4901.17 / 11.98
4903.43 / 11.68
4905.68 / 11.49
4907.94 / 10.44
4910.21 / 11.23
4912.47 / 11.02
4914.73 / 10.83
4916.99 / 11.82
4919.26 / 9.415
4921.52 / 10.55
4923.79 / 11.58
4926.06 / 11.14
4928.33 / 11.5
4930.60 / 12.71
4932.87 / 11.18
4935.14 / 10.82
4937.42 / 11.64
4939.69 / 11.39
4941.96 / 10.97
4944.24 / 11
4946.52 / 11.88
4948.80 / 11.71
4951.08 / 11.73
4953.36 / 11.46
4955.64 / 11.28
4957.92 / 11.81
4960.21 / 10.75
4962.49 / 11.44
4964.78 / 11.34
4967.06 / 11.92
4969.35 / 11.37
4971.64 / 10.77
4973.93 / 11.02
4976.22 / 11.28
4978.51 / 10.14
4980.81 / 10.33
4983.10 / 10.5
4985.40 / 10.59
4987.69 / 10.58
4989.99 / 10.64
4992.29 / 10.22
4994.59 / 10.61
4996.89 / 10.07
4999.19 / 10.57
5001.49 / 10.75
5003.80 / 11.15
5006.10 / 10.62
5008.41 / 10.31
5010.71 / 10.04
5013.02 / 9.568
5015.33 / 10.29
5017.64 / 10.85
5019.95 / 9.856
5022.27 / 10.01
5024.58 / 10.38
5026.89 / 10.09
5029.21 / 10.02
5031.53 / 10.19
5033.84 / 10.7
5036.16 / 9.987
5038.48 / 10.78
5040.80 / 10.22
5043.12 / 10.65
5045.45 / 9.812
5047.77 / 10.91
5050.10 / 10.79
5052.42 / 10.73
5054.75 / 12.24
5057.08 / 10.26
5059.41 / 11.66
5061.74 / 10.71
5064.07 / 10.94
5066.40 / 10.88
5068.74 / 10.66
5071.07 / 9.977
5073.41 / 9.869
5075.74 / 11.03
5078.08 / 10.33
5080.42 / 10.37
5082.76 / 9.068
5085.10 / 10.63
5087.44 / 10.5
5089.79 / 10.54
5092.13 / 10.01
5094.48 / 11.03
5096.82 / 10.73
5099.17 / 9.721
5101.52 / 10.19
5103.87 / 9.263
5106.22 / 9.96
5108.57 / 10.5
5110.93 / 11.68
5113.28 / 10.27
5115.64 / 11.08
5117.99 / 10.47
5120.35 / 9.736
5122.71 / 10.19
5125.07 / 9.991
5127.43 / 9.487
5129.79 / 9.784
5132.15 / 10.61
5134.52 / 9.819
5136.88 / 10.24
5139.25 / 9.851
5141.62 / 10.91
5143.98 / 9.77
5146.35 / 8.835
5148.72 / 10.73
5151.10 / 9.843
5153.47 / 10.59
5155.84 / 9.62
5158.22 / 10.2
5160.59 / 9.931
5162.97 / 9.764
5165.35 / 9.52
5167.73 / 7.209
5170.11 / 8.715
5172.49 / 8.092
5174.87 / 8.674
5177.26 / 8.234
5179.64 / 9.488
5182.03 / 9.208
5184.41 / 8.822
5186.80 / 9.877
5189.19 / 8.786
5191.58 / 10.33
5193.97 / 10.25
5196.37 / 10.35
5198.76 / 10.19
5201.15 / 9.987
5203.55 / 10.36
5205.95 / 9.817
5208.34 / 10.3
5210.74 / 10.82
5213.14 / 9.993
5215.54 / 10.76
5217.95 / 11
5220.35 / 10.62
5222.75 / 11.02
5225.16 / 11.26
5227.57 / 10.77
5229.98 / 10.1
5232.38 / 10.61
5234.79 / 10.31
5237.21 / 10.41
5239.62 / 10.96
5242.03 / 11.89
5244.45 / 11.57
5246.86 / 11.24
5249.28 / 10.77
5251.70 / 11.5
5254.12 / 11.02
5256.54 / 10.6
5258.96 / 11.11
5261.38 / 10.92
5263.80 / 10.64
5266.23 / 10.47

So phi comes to -0.12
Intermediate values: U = 0.47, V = 0.418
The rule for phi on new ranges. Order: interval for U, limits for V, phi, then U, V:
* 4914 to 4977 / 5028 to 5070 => -0.20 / 0.42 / 0.400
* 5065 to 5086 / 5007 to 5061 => -0.10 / 0.45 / 0.458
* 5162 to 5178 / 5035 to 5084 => 0.13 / 0.65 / 0.495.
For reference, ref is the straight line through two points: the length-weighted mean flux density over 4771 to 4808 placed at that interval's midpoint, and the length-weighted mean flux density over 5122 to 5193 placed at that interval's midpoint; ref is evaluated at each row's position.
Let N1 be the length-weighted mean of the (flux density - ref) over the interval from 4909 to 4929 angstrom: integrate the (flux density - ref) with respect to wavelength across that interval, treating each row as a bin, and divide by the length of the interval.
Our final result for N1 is 0.6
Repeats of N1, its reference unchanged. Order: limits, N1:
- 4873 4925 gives 0.6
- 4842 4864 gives -0.4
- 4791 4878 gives 0.0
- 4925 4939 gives 1.1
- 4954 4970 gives 1.1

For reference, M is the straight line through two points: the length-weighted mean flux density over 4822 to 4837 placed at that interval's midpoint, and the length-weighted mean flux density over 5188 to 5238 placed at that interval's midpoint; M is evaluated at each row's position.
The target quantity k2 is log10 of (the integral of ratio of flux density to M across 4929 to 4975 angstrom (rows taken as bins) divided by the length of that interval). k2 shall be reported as 0.026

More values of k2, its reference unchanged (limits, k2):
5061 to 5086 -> -0.007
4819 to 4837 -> 0.002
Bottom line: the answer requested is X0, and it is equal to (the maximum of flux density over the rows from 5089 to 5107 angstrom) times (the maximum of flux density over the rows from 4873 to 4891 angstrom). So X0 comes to 132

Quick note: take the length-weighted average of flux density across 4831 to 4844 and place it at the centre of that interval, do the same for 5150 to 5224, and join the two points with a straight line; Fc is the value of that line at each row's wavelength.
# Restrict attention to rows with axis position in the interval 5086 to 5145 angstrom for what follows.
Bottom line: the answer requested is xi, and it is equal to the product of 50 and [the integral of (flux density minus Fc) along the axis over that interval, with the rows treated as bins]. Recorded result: 686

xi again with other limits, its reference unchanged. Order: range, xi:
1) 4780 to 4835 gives -268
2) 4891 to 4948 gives 1505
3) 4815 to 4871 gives -1197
